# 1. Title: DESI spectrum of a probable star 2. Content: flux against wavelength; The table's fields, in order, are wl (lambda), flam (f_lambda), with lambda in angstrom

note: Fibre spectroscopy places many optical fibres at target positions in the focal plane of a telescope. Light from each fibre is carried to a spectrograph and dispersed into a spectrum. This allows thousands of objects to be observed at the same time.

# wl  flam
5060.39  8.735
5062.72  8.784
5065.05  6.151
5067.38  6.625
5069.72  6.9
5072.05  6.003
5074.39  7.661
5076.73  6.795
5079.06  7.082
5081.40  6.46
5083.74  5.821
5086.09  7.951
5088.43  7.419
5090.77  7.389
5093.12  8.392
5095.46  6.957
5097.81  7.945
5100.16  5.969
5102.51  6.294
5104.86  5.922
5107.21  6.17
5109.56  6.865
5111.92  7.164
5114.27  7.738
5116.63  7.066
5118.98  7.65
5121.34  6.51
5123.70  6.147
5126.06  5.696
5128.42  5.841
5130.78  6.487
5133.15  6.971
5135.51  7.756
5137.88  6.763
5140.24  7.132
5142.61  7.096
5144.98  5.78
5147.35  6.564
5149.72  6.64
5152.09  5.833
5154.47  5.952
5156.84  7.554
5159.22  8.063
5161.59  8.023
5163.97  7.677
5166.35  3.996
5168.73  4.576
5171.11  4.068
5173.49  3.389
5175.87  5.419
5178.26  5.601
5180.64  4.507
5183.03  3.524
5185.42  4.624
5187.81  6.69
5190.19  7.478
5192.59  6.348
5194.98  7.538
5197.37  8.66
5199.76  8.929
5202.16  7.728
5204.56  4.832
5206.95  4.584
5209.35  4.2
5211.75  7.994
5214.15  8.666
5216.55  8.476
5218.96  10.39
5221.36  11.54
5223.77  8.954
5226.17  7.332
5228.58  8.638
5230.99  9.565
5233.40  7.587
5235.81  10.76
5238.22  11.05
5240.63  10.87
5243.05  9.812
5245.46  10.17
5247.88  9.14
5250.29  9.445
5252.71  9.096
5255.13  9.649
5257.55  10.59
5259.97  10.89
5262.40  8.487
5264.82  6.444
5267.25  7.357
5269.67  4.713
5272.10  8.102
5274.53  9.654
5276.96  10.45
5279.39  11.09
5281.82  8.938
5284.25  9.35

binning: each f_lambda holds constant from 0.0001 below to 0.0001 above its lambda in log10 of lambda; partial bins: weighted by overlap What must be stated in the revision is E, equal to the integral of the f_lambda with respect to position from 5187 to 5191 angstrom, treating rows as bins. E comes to 28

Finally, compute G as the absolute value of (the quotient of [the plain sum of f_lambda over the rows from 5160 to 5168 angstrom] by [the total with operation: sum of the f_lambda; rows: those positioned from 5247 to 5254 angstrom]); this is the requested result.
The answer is 0.7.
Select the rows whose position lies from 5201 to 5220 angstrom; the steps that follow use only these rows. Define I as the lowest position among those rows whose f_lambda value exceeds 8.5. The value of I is 5214.15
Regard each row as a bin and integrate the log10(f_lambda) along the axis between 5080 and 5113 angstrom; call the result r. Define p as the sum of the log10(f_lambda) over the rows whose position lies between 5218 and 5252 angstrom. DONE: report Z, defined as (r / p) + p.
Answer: 15.7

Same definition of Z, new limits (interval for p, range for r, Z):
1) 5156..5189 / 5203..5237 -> 13.1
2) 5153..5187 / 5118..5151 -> 12.8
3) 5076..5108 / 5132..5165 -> 14.1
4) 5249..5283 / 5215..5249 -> 15.7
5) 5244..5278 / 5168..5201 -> 15.0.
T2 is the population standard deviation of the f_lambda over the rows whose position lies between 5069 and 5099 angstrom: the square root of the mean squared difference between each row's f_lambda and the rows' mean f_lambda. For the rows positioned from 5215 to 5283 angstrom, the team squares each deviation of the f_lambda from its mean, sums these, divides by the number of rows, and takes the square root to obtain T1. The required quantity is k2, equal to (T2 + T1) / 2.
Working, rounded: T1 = 1.55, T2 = 0.7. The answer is 1.14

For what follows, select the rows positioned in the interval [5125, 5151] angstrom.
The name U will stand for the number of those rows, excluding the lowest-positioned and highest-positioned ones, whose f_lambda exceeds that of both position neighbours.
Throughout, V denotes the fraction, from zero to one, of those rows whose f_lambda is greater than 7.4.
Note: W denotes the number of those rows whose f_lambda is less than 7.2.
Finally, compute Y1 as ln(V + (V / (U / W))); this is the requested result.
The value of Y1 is -0.6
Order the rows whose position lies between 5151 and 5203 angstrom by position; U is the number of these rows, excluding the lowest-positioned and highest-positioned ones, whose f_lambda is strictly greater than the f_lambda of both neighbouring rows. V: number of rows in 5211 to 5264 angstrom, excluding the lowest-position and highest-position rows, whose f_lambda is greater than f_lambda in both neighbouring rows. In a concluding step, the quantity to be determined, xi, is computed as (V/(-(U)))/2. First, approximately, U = 5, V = 7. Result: -0.70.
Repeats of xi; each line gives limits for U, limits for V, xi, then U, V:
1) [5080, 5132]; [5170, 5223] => -0.33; 6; 4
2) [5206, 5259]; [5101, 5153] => -0.42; 6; 5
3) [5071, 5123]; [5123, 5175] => -0.31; 8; 5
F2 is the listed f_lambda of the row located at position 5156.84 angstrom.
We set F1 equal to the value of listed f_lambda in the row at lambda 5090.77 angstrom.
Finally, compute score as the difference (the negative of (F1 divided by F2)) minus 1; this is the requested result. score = -1.98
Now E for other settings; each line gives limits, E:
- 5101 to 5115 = 93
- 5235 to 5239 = 44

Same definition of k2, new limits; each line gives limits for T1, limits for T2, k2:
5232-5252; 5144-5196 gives 1.26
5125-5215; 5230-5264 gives 1.25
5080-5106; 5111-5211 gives 1.15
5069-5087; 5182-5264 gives 1.39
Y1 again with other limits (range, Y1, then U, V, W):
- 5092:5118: 0.0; 3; 0.27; 8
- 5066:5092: -0.3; 4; 0.27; 7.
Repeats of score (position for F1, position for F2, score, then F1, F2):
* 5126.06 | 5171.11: -2.40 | 5.696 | 4.068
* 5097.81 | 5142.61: -2.12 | 7.945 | 7.096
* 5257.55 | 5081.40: -2.64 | 10.59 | 6.46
